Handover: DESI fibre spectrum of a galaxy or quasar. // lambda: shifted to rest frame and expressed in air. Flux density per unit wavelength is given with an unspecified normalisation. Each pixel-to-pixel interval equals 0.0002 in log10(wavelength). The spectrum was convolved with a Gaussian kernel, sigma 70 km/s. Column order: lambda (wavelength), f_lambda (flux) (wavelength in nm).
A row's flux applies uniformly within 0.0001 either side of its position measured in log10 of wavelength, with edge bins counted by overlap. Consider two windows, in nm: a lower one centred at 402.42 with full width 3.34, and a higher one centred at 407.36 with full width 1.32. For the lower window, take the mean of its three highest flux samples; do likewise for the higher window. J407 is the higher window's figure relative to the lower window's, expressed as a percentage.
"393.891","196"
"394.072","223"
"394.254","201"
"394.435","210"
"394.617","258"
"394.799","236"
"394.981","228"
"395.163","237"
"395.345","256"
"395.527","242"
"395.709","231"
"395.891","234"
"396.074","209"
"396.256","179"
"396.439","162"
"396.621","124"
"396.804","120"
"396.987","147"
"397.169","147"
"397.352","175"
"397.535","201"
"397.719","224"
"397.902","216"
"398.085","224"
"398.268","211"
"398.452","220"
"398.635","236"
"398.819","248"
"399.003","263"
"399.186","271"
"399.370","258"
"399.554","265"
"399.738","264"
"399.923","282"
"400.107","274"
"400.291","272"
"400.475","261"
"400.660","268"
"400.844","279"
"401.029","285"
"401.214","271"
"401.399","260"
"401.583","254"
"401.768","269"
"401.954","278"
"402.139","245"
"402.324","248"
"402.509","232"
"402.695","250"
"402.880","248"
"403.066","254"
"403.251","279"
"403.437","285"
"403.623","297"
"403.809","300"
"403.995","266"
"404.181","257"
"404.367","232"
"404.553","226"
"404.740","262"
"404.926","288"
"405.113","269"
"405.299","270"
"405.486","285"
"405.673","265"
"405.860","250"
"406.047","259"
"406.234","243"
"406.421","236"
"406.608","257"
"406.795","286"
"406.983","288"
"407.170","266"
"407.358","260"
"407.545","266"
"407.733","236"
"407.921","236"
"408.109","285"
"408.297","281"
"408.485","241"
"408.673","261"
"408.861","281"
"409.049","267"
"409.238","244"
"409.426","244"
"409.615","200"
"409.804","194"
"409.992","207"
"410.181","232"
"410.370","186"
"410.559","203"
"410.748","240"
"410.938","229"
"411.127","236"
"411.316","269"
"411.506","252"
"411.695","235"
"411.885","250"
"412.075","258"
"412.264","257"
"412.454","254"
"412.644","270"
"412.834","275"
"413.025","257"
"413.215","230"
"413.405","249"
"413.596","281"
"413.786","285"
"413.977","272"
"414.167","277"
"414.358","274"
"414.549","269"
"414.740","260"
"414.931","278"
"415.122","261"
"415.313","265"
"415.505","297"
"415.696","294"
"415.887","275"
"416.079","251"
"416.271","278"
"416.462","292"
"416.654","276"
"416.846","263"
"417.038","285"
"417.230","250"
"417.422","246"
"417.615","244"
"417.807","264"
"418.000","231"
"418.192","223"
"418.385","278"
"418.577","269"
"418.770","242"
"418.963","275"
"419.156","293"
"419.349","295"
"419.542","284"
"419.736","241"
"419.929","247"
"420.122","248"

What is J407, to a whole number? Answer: 95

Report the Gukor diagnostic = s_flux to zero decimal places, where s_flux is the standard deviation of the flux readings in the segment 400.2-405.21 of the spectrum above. 19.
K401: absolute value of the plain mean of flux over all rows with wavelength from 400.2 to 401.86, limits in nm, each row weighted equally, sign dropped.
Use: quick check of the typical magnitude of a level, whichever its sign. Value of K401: 269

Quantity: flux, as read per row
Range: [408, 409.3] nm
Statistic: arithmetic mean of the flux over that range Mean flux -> 266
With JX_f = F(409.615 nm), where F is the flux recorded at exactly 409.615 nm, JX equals 200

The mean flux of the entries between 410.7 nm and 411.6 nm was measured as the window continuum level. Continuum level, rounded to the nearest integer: 245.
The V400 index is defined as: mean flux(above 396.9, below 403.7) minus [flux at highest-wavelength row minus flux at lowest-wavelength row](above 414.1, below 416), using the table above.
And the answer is 250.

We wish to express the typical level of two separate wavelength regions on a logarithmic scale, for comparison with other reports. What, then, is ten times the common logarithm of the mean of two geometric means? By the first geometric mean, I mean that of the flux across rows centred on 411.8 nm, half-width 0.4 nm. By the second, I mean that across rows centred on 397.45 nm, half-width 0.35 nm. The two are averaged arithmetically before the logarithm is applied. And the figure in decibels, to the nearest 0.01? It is 23.36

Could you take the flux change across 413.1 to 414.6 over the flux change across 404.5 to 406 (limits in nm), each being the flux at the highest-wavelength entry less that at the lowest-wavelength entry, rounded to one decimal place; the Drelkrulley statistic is 1.6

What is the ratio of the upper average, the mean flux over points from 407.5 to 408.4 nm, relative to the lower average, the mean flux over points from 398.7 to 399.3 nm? 1.00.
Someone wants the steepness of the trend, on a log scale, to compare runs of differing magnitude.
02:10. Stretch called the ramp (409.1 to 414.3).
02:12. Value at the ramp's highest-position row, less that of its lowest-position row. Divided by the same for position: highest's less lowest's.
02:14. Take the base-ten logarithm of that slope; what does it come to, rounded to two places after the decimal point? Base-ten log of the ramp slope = 0.83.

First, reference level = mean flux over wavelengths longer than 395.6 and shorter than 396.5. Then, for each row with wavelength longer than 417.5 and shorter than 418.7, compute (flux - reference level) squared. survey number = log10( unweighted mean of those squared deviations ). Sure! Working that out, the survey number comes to 3.4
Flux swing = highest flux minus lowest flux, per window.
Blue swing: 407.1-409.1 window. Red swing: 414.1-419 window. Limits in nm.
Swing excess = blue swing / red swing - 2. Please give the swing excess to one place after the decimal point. -1.3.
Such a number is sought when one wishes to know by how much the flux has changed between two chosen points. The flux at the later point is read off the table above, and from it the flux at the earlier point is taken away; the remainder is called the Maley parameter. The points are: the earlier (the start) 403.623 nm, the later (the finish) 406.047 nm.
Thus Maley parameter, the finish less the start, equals -38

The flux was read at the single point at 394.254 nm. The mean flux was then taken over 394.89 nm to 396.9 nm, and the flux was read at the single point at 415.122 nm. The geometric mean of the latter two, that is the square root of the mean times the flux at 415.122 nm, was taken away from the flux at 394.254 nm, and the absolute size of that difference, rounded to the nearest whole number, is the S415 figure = 29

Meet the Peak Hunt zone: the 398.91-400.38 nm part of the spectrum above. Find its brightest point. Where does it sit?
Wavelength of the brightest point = 399.923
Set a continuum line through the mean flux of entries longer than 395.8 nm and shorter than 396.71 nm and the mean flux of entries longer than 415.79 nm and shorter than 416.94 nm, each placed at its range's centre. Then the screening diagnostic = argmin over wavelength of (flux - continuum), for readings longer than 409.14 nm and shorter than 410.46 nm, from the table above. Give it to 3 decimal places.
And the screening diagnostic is 410.370 nm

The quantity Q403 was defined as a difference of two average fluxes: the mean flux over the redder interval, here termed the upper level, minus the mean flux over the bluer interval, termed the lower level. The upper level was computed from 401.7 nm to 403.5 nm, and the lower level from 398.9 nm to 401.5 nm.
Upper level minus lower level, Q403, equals -11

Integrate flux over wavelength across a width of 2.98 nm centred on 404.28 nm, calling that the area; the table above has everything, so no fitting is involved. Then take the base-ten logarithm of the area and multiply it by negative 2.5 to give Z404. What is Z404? -7.254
